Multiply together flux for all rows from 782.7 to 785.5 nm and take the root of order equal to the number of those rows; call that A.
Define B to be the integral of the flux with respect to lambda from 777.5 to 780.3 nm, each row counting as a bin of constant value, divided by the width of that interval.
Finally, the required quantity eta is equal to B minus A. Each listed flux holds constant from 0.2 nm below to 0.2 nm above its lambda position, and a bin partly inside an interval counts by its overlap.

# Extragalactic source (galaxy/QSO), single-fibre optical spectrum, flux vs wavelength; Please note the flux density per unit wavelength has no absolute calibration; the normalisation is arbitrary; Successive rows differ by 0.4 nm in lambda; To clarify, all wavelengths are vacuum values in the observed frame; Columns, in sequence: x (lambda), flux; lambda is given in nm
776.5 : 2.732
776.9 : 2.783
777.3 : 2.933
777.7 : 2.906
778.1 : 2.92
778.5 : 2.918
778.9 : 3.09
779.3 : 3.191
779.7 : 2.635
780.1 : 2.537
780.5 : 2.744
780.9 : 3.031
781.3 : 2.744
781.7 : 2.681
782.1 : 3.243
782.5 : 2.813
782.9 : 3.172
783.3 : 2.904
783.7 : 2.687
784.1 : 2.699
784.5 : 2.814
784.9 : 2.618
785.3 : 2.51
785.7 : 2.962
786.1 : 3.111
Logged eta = 0.12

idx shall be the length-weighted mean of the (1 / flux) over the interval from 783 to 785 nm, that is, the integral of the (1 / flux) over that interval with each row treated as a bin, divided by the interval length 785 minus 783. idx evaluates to 0.362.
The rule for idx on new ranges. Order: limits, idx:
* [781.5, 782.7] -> 0.346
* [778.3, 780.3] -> 0.351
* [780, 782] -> 0.361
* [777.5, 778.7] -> 0.343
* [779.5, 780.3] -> 0.387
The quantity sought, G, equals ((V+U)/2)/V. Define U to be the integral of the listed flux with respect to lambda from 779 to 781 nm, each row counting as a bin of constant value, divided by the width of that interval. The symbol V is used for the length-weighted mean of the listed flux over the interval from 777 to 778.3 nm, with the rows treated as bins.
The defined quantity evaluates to 0.99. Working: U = 2.83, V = 2.91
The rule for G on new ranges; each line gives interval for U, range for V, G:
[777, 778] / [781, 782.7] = 1.00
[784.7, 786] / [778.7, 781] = 0.98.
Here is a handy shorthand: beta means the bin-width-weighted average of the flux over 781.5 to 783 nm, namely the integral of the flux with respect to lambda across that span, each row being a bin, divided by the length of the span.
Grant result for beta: 2.96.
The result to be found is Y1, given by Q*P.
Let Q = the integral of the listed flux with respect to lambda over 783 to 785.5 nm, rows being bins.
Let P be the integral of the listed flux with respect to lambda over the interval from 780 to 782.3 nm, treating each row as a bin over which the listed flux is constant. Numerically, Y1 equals 44.5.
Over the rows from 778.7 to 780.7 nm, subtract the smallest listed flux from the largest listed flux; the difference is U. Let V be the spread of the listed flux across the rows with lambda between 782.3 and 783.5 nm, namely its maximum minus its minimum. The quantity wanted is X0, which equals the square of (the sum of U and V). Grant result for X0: 1.0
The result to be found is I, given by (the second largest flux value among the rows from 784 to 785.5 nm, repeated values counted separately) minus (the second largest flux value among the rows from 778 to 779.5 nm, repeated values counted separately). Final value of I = -0.39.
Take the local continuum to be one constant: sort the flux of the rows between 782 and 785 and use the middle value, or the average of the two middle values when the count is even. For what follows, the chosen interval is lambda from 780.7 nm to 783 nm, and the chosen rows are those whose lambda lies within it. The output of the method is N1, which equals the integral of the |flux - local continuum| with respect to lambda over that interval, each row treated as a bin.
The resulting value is 0.45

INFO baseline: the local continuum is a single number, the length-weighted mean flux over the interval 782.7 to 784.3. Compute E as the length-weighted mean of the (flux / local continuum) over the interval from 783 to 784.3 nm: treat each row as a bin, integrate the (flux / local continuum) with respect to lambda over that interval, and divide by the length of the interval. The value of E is 0.98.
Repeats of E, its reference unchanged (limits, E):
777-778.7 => 1.02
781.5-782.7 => 1.02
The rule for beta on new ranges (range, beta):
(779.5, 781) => 2.72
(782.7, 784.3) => 2.87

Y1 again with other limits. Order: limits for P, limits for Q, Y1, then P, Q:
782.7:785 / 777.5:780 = 47.5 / 6.5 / 7.32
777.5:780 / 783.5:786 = 50.0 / 7.3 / 6.83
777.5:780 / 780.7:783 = 49.4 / 7.3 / 6.76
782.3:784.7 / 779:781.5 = 48.3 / 6.8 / 7.06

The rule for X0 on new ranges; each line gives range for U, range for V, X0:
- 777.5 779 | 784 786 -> 0.4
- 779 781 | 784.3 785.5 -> 0.9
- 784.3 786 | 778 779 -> 0.4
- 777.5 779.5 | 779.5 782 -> 0.6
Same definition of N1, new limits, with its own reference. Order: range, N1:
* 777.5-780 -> 0.48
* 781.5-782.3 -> 0.22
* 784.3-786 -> 0.29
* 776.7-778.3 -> 0.14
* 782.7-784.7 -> 0.28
